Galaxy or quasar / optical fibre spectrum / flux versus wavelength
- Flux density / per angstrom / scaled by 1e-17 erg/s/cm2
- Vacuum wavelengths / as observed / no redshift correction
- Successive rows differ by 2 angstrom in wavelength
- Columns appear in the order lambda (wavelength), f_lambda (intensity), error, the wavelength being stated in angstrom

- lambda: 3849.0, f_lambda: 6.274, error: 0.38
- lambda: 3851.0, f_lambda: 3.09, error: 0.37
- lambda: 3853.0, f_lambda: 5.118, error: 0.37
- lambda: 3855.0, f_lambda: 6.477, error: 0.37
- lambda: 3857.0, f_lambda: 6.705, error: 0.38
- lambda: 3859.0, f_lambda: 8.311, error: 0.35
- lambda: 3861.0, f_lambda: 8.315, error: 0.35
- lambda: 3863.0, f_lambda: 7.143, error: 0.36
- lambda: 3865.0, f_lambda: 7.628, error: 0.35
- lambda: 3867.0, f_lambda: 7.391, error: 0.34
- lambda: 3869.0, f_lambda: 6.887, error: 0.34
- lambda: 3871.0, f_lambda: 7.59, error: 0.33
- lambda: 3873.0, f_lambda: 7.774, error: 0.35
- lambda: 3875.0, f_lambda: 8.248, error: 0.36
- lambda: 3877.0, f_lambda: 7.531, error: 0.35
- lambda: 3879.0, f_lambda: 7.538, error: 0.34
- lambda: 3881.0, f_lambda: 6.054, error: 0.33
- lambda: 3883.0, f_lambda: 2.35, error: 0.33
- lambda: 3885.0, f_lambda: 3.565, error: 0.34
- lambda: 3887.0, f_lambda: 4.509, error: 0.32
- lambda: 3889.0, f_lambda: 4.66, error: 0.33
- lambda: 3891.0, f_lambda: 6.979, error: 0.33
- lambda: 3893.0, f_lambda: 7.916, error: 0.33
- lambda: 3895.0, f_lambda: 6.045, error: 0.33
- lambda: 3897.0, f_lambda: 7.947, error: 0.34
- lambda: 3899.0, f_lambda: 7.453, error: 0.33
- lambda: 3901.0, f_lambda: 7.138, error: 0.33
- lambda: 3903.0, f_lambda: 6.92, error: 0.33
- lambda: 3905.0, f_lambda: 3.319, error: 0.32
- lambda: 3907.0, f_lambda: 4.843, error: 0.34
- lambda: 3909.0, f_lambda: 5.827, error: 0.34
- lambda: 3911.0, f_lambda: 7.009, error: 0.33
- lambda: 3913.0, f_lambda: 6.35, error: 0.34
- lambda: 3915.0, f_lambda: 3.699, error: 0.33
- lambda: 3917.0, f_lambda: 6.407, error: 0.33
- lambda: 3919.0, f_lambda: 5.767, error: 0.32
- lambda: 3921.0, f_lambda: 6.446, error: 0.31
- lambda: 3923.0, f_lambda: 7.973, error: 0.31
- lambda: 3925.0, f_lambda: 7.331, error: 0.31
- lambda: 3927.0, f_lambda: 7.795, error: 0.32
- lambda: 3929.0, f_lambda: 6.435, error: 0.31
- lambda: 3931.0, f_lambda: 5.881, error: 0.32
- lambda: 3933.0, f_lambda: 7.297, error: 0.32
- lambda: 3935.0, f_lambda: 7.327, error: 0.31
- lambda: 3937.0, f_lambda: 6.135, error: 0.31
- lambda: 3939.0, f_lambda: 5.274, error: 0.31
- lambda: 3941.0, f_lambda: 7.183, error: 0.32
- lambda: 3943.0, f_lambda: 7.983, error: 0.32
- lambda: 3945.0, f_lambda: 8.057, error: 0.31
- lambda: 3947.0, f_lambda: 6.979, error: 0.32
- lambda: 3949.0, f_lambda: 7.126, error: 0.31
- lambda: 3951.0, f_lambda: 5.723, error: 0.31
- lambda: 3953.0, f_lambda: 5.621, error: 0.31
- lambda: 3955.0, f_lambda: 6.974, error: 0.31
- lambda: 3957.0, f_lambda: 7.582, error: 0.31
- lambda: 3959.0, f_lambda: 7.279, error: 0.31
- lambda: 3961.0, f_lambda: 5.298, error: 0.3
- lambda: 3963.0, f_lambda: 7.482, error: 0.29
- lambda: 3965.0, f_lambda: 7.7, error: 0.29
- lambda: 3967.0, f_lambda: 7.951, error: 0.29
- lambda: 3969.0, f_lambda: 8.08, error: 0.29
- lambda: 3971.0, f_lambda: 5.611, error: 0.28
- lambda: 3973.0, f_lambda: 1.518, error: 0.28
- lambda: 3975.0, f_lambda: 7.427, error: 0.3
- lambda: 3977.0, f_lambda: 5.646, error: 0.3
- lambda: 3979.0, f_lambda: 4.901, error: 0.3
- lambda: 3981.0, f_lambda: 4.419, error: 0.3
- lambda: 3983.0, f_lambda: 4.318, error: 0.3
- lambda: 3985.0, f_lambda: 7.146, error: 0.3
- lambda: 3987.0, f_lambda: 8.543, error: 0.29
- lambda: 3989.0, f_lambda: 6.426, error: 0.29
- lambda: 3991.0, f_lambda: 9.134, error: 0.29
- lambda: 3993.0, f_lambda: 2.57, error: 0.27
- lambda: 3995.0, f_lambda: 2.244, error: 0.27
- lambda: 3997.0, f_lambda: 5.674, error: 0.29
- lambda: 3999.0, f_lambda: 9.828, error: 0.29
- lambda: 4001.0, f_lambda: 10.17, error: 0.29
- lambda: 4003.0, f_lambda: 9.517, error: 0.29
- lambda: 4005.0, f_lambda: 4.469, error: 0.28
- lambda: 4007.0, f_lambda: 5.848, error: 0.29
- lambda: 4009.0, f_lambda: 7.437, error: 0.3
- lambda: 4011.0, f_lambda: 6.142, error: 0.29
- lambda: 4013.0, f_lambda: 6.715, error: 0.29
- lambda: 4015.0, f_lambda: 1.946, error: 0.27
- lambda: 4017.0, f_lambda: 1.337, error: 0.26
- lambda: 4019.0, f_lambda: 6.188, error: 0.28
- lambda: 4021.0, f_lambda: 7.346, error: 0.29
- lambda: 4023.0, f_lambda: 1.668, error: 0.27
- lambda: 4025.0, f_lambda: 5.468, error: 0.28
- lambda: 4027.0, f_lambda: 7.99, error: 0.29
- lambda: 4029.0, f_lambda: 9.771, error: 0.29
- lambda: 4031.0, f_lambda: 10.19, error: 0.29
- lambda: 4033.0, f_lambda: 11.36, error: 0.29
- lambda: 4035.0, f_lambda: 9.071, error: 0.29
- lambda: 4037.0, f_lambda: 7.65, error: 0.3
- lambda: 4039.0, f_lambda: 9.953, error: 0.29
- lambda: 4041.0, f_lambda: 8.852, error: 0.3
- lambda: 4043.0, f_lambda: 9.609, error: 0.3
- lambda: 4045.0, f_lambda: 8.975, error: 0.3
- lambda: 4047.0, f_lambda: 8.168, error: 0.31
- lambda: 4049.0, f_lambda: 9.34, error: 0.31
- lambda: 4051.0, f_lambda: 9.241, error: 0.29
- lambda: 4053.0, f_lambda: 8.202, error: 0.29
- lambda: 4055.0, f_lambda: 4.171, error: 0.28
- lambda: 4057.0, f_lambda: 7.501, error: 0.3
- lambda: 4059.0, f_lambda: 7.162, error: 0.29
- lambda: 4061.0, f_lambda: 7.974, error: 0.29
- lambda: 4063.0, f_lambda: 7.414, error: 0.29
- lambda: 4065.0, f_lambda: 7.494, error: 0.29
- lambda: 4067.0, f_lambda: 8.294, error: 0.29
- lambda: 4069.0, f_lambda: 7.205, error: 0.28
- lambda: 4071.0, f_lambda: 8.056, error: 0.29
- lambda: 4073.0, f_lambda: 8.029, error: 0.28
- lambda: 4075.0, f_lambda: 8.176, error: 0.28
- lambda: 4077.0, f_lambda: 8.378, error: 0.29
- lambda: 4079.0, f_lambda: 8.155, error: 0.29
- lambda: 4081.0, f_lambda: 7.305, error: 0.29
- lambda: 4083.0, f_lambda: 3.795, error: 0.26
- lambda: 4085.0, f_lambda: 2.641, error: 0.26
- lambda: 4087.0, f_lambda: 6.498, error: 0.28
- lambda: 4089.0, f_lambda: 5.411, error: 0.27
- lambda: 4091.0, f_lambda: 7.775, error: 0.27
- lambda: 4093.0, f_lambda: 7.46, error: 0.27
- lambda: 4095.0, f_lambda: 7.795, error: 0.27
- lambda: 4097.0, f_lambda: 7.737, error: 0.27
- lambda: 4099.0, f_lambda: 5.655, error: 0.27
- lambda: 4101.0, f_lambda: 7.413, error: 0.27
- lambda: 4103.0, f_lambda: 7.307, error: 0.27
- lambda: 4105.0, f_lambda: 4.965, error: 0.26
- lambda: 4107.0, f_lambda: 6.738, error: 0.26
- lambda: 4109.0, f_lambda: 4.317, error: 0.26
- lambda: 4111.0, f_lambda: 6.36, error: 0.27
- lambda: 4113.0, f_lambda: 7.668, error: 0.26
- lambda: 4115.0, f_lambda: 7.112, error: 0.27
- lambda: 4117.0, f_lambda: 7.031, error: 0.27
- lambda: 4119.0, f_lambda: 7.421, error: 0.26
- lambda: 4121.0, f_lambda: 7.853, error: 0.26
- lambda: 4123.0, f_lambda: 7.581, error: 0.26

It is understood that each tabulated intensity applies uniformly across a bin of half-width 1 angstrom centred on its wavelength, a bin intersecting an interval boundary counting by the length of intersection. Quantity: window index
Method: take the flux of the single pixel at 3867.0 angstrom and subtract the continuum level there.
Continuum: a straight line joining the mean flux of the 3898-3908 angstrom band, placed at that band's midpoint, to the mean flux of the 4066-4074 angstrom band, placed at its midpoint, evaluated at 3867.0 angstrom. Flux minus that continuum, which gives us 1.9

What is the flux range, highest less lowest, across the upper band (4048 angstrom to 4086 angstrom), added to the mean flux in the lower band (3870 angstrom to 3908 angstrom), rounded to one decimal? 12.9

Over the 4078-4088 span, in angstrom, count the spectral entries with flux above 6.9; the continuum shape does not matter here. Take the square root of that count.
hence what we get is 1.4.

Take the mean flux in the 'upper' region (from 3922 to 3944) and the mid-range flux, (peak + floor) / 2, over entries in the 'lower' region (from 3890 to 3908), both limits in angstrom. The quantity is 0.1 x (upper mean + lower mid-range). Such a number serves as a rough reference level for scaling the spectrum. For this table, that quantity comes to 1.26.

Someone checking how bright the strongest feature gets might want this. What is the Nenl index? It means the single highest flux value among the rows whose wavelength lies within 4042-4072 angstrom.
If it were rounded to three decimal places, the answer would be 9.609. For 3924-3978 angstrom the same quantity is 8.080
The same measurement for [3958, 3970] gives 8.080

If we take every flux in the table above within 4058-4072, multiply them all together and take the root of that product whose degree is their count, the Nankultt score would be 7.6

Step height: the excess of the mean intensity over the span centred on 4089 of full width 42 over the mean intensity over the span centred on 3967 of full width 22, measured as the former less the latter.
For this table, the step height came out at 0.2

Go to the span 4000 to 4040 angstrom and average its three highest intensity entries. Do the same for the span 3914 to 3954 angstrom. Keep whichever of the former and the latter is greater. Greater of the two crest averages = 10.6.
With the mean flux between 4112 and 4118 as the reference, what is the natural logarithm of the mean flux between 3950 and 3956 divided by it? -0.17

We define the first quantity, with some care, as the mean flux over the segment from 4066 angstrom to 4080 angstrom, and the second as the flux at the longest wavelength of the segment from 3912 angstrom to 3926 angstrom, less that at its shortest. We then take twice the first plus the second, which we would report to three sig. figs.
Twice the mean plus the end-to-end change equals 17.1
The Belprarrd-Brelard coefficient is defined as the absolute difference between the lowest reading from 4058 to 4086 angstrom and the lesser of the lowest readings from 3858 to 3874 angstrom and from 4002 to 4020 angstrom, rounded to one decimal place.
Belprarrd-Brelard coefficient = 1.3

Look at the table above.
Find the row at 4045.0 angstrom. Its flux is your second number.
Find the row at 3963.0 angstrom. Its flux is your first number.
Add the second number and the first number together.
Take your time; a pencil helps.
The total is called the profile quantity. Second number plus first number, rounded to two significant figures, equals 16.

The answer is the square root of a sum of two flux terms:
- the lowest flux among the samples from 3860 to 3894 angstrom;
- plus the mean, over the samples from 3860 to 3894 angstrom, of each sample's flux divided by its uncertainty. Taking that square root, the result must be 4.7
